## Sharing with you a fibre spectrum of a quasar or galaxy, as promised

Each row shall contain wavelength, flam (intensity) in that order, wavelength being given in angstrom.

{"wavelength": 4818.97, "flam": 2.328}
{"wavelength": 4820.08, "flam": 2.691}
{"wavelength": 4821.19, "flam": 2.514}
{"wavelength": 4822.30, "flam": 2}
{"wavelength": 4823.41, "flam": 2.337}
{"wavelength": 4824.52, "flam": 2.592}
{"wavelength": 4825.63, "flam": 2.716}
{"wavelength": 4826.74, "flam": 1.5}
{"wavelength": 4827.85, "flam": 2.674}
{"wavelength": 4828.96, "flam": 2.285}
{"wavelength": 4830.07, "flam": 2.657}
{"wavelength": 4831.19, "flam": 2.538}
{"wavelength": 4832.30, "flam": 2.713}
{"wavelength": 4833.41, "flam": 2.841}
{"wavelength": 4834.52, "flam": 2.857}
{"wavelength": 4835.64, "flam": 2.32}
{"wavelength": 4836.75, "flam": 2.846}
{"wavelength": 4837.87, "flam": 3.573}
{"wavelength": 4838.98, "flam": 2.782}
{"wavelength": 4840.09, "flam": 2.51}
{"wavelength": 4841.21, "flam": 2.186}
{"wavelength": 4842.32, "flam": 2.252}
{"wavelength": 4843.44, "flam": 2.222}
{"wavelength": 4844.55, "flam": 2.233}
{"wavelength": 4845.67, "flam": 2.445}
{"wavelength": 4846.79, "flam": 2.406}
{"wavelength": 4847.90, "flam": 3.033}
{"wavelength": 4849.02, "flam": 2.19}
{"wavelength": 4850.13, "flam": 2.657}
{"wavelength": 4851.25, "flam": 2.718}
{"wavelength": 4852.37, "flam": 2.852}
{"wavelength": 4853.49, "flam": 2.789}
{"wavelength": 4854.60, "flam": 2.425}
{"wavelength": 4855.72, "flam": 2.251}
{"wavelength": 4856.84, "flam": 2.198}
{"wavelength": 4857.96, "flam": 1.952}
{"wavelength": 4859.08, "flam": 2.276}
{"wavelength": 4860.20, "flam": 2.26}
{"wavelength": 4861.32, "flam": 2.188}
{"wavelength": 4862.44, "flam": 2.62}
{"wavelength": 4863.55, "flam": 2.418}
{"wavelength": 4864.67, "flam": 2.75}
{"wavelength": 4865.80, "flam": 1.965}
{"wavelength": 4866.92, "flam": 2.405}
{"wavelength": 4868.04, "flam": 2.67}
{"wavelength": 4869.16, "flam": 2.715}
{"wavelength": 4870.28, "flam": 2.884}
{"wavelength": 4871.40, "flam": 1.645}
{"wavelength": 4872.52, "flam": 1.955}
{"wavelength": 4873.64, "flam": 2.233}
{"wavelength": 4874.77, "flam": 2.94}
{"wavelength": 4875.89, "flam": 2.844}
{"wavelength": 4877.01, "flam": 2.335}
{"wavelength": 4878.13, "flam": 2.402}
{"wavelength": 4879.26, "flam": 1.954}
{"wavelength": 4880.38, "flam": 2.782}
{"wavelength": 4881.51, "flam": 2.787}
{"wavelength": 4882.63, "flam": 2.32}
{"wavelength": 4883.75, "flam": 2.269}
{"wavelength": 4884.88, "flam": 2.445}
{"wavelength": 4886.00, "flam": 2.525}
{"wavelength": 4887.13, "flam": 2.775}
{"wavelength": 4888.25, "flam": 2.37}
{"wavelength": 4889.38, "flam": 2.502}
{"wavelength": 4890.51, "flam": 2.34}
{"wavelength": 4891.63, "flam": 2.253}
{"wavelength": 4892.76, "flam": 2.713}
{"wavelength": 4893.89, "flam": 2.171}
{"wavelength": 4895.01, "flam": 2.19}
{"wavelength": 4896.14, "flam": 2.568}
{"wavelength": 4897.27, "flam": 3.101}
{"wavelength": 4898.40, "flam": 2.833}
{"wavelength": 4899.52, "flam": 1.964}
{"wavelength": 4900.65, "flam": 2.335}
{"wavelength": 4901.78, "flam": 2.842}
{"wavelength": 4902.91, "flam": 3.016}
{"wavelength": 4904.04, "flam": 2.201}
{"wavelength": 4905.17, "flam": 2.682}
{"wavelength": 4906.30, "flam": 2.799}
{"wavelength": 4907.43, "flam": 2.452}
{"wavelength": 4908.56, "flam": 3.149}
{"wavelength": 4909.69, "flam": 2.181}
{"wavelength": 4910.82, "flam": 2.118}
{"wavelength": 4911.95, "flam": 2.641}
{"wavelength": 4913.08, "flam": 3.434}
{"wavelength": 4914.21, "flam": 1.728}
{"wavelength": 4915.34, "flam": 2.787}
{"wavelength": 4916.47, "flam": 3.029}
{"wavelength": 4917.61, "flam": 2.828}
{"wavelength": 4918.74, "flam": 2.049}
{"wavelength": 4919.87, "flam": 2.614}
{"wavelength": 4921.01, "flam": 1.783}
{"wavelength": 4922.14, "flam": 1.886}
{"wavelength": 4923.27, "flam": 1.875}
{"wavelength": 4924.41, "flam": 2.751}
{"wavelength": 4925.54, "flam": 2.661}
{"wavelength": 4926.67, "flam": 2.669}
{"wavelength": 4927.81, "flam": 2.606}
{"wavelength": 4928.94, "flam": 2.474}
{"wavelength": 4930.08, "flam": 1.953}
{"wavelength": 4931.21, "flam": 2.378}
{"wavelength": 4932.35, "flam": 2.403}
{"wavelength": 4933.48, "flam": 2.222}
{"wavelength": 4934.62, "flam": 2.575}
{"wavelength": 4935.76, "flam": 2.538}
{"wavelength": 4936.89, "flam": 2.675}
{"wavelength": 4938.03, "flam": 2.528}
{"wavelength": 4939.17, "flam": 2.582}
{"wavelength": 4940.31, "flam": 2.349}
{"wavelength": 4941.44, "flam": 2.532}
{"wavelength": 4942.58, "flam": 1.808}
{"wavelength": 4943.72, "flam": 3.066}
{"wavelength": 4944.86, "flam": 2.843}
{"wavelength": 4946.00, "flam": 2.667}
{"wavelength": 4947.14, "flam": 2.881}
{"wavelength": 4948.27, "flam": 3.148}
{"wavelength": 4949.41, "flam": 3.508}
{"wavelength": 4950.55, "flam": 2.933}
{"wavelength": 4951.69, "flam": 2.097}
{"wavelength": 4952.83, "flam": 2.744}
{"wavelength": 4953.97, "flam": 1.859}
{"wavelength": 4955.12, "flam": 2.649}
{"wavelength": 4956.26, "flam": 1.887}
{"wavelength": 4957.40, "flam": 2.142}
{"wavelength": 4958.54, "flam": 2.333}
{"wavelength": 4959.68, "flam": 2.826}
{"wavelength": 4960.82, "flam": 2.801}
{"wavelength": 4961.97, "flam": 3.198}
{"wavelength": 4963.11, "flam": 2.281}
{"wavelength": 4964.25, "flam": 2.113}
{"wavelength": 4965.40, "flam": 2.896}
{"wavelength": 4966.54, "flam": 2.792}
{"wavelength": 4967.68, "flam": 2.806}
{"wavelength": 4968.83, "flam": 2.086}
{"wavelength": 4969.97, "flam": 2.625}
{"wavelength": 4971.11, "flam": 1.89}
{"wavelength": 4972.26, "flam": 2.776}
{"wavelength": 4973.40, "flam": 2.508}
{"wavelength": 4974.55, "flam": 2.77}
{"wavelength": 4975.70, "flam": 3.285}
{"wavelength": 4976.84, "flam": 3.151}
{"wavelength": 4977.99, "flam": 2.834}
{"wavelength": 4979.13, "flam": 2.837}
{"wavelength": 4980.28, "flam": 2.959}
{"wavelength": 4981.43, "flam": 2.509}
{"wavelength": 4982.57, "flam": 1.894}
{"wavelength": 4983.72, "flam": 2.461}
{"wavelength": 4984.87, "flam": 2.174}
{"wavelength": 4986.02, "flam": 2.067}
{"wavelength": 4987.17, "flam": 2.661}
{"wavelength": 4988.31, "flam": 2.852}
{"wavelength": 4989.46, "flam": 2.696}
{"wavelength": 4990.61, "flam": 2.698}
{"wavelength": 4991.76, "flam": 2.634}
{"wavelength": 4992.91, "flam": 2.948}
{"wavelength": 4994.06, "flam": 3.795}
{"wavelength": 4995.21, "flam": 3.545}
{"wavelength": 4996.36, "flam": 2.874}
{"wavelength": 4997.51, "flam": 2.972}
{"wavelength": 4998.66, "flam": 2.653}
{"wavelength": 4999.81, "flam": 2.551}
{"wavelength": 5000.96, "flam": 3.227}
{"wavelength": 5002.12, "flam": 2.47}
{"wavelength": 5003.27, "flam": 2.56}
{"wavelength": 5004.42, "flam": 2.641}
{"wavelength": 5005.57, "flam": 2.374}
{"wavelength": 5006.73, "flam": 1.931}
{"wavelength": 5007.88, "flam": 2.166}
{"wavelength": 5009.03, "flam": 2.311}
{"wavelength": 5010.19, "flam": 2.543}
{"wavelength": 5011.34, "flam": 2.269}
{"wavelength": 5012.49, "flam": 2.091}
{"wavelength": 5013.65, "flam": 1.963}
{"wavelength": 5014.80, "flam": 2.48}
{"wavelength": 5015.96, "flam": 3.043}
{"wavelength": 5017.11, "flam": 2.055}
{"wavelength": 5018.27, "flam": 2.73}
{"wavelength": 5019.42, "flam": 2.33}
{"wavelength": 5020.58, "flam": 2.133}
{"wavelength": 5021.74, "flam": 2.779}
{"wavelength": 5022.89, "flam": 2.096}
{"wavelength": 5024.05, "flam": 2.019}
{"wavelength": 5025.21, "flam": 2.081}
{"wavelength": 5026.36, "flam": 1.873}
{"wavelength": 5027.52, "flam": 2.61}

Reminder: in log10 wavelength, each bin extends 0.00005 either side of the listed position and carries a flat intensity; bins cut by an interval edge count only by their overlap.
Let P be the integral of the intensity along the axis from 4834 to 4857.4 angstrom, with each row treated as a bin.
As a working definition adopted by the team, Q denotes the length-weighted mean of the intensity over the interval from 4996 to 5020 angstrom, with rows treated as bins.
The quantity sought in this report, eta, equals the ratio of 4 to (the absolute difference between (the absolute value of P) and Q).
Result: 0.0697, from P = 59.9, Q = 2.48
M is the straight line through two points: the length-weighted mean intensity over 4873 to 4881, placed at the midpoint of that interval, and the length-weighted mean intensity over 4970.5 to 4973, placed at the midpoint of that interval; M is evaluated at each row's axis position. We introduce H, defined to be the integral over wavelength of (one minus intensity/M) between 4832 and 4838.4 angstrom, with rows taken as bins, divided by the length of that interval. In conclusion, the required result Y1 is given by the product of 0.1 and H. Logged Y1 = -0.0120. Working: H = -0.12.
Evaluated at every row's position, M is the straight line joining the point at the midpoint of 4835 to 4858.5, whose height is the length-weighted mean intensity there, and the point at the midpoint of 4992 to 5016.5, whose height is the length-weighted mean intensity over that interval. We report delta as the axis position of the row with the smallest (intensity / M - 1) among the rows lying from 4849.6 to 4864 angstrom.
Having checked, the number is 4857.96 angstrom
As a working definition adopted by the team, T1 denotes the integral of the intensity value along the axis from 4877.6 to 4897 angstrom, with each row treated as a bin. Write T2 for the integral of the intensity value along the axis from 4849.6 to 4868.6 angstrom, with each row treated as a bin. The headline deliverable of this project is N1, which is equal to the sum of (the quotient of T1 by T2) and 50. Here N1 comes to 51.0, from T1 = 47.4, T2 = 46.2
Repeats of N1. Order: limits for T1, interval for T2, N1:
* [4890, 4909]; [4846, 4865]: 51.0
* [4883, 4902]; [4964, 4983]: 50.9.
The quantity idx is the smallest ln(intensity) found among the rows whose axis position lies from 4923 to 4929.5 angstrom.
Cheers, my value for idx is 0.63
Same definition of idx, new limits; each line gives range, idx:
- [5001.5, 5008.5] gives 0.66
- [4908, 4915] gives 0.55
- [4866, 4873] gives 0.50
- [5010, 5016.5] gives 0.67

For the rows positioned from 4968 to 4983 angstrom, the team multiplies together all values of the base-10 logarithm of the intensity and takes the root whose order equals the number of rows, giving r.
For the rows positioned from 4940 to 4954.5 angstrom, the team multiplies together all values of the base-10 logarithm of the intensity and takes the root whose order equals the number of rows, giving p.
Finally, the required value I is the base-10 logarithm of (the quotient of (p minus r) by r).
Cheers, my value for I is -3.6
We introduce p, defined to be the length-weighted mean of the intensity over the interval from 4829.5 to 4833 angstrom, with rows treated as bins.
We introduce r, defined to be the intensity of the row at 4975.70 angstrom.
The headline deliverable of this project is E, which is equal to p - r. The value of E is -0.64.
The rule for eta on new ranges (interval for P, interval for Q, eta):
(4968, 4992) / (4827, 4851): 0.0671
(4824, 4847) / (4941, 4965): 0.0719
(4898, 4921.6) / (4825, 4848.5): 0.0696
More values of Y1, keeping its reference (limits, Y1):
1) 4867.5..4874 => 0.0060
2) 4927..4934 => 0.0026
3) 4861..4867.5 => 0.0045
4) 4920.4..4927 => 0.0068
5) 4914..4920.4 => -0.0047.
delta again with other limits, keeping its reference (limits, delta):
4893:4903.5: 4899.52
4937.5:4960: 4942.58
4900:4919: 4914.21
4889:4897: 4893.89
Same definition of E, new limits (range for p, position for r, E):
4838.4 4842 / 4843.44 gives 0.27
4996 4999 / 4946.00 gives 0.18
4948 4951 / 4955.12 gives 0.56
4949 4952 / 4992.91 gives -0.07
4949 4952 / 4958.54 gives 0.54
